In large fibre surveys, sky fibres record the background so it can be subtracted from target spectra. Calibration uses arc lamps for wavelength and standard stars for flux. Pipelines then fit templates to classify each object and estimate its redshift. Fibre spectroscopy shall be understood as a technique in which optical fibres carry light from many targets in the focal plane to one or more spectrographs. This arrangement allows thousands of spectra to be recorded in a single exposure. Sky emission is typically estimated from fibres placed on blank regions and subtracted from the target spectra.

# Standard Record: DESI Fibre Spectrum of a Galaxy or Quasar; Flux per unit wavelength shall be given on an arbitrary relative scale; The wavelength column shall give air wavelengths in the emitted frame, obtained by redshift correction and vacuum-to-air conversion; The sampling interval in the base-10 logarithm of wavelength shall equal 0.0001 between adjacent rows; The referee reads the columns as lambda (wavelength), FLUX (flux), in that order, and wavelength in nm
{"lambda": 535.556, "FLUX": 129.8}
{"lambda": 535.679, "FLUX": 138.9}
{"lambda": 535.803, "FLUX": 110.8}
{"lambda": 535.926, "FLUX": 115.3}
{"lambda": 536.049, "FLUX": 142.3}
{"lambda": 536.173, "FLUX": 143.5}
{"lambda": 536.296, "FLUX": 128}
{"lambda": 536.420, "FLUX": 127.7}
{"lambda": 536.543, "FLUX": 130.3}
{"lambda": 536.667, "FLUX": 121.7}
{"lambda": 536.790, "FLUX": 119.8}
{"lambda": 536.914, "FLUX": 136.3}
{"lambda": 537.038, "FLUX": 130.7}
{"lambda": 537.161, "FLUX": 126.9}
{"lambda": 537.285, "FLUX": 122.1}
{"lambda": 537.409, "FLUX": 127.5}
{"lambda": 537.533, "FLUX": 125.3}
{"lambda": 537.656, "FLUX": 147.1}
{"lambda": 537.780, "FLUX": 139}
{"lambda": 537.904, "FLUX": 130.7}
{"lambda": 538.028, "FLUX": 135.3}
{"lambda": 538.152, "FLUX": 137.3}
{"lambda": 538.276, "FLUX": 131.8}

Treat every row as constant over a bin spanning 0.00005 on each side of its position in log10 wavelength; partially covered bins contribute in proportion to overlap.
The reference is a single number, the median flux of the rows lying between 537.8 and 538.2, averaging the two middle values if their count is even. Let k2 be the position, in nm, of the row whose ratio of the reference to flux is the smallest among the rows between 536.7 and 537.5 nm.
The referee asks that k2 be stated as 536.914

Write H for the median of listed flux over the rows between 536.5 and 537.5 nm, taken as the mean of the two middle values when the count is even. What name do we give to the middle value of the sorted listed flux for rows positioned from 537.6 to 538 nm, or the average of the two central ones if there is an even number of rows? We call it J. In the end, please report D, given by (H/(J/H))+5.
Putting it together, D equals 121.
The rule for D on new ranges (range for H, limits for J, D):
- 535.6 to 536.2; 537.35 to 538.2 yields 148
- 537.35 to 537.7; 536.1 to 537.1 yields 131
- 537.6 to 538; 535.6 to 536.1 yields 157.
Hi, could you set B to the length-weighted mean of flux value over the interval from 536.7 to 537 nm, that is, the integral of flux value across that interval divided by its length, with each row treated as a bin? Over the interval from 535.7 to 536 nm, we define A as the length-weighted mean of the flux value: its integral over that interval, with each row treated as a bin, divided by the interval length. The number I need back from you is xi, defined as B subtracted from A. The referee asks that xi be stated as -10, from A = 118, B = 128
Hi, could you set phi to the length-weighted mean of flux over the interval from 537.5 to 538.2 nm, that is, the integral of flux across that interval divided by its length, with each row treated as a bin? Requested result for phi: 136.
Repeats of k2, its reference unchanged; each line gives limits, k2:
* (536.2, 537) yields 536.914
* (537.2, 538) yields 537.656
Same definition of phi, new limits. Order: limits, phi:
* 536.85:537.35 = 129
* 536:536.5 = 135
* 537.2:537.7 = 130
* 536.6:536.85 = 121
